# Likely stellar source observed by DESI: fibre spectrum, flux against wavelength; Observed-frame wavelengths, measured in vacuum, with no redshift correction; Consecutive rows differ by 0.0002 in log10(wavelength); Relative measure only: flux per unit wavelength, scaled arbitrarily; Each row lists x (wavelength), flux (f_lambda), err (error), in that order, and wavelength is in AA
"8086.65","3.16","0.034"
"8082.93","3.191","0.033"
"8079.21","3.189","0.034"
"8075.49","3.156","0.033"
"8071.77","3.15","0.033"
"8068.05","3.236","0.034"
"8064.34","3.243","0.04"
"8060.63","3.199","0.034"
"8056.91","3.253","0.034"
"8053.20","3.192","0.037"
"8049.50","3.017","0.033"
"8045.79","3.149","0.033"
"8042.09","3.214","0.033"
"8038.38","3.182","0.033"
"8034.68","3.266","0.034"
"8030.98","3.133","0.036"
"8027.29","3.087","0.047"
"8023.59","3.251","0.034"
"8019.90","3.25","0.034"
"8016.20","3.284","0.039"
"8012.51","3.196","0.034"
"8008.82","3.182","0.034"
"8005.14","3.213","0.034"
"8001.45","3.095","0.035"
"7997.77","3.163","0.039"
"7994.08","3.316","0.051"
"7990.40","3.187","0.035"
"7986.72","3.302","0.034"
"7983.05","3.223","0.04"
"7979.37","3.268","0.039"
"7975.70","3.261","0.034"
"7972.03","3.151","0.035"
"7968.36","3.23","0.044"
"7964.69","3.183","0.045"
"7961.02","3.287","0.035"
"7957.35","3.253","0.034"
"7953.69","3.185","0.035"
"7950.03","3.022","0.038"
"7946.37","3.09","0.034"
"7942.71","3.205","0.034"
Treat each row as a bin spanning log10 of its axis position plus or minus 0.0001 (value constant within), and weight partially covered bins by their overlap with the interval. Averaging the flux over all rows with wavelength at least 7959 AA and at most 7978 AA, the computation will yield 3.22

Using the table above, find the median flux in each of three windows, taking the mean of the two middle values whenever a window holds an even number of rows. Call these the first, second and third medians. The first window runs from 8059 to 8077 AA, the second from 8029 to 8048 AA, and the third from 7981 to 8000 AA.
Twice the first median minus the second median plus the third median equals 6.44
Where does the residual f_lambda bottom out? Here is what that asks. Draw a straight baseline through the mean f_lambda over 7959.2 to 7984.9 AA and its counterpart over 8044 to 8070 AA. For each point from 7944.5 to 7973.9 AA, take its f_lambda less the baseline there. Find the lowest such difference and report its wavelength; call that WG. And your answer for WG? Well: 7950.03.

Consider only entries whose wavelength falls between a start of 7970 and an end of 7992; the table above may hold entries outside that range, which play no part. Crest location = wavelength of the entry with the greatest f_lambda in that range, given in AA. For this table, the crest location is 7986.72 AA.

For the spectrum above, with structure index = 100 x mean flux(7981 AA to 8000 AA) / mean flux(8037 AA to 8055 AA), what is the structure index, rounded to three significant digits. 103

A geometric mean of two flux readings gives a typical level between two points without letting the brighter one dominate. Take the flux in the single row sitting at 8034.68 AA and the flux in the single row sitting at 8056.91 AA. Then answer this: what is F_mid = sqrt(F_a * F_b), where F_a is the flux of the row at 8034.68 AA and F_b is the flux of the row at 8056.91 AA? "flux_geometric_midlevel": 3.26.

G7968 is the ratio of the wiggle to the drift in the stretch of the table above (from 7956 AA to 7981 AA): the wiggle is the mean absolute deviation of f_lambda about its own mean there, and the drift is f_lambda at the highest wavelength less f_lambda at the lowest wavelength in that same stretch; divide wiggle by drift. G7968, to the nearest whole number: 3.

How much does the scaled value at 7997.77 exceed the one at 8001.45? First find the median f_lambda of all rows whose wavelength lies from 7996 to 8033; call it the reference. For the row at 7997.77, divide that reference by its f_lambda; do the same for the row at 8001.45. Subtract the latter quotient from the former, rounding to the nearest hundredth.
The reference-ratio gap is -0.02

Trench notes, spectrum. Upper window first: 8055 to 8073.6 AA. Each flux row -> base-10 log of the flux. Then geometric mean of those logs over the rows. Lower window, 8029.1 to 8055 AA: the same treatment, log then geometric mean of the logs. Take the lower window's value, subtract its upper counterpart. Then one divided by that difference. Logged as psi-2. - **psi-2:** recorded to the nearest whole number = -139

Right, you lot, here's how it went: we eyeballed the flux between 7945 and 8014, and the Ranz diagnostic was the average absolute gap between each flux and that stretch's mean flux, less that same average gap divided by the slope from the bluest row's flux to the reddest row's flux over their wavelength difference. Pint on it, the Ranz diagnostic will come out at -36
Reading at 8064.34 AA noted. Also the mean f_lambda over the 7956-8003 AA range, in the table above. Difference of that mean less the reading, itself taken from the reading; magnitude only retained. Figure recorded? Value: 3.26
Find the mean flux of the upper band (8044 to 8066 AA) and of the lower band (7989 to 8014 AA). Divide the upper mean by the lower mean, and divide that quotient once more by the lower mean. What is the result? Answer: 0.3114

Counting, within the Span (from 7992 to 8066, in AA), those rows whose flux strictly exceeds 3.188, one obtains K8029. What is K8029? 12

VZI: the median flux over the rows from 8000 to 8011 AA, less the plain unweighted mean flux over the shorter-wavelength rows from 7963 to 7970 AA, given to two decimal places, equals -0.02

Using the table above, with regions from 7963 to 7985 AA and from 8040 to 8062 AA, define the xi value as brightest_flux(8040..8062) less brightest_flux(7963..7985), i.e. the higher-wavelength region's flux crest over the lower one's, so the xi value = -0.015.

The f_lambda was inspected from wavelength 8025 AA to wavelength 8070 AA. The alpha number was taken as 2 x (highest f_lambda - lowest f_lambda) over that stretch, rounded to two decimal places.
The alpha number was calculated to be 0.50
